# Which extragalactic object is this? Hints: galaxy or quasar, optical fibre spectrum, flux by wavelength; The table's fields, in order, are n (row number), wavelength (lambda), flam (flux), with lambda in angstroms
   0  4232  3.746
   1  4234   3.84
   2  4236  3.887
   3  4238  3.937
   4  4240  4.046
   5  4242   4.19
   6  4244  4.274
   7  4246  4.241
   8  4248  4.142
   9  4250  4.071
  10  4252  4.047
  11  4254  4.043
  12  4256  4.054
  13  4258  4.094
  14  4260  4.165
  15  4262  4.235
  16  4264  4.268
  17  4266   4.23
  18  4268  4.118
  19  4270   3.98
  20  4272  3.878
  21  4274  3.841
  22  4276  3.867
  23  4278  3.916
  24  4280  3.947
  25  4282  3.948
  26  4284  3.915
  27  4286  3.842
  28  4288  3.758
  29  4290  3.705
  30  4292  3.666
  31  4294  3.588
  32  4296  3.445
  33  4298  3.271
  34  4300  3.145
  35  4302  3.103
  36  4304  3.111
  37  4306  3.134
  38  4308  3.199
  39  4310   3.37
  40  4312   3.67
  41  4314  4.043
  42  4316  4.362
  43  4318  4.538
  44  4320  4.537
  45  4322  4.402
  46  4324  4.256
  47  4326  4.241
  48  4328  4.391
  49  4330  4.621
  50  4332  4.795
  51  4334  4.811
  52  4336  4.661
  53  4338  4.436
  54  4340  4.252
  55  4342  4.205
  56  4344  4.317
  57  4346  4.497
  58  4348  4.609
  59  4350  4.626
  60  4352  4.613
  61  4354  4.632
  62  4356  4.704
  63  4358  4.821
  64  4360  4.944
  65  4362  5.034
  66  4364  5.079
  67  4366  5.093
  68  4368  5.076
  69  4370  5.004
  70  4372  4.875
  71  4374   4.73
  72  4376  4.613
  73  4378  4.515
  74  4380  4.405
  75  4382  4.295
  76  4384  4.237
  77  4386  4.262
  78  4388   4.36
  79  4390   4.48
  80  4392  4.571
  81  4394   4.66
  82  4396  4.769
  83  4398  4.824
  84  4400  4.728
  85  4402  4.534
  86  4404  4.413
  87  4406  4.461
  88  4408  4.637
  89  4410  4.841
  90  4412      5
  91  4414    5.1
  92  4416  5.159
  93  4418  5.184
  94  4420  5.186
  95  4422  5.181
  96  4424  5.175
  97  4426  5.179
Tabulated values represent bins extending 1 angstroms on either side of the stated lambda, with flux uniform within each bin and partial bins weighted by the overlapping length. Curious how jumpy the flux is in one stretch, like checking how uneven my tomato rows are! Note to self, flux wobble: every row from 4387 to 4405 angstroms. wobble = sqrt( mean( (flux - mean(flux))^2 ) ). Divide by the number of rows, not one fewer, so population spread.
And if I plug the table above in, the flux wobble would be 0.15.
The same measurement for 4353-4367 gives 0.17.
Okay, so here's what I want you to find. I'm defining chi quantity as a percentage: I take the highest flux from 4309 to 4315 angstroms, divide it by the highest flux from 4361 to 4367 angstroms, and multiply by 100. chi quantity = 79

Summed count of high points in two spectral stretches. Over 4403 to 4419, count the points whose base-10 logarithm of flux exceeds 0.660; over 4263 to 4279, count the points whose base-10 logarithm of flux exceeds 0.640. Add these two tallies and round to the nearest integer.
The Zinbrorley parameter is 6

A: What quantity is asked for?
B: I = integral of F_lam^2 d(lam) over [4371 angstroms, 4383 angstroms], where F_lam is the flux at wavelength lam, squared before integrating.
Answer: 251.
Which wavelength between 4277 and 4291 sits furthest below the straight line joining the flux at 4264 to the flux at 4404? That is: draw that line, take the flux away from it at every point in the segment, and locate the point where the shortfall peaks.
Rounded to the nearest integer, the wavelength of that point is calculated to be 4290 angstroms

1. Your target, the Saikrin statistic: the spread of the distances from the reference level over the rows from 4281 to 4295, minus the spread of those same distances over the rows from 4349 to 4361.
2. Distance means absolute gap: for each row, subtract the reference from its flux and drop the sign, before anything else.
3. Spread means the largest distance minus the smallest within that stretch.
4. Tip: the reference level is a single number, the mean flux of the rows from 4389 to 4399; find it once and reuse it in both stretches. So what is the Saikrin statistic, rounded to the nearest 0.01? 0.11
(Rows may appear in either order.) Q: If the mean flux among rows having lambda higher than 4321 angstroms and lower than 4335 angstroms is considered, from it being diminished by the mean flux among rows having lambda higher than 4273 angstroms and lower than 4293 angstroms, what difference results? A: 0.7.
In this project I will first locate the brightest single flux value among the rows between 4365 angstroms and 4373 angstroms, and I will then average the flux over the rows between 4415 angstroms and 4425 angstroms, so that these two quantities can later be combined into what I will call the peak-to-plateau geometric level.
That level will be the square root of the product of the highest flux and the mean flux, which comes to 5.1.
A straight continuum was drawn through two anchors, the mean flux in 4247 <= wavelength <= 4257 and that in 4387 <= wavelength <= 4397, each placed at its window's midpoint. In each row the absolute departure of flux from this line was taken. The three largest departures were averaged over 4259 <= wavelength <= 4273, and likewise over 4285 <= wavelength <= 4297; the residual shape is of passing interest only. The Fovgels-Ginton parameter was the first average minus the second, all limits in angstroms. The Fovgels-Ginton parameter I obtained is -0.5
